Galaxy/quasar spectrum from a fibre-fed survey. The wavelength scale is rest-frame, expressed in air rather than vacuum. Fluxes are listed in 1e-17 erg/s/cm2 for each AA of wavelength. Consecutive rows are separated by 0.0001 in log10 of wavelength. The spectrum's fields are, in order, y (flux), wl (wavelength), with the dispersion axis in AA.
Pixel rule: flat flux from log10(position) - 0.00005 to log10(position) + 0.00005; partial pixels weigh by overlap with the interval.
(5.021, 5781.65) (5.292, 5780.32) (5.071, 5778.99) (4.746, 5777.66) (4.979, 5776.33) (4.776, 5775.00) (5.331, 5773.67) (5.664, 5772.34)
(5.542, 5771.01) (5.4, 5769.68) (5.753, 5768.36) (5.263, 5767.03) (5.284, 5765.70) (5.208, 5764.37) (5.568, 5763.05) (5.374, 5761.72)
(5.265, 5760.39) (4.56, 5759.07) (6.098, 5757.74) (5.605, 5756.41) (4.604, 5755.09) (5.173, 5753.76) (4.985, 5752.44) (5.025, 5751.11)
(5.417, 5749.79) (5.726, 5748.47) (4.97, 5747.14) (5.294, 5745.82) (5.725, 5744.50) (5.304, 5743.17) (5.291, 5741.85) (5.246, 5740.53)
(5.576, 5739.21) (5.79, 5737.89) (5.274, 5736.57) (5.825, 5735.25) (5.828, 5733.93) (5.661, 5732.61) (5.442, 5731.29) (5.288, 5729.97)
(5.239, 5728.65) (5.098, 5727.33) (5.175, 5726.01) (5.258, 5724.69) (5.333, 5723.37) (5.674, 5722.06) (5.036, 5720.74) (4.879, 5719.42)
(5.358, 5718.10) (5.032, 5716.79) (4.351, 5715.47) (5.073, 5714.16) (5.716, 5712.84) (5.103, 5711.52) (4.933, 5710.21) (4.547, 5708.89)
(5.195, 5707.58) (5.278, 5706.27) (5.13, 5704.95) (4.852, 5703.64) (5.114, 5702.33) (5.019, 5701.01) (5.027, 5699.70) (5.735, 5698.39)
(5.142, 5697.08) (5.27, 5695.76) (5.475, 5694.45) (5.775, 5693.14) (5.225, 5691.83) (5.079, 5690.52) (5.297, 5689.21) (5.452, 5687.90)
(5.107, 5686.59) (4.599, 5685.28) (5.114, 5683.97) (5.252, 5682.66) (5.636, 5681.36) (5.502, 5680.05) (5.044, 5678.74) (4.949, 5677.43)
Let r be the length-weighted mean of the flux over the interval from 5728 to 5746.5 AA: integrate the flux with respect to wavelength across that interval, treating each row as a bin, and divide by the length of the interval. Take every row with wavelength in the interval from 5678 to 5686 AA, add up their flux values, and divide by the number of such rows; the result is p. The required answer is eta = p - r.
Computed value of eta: -0.3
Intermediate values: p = 5.19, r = 5.49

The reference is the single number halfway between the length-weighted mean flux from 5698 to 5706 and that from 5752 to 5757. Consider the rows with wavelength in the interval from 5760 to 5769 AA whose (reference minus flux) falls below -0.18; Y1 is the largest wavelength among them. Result 5768.36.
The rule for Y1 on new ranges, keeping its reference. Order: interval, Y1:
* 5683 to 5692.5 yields 5689.21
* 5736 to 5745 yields 5744.50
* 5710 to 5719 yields 5718.10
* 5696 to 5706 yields 5698.39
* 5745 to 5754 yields 5749.79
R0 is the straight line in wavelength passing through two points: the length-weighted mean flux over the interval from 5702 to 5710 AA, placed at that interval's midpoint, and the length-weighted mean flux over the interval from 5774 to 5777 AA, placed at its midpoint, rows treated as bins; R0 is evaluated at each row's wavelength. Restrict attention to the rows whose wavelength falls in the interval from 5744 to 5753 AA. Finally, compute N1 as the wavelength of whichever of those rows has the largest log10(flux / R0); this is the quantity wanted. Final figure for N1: 5748.47 AA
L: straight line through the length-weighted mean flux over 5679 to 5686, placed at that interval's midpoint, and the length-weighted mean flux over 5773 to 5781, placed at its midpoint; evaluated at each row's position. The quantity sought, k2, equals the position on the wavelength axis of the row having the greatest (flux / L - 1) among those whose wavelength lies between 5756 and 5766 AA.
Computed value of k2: 5757.74 AA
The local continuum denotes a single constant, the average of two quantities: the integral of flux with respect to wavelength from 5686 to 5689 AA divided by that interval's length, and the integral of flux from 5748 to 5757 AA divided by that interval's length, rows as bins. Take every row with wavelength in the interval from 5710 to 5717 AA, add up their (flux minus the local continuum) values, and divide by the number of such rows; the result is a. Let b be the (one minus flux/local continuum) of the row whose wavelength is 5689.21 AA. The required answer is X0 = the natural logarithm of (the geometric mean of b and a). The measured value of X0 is -3.10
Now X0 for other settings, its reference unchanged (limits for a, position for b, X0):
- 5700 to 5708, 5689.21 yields -3.28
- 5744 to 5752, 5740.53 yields -5.31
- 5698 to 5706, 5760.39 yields -3.99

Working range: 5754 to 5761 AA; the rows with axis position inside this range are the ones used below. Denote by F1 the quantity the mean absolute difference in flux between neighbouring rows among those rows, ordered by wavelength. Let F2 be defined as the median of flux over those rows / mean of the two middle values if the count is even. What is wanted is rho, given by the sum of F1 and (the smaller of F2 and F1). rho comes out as 1.9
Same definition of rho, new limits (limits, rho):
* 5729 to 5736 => 0.3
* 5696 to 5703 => 0.7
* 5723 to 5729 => 0.2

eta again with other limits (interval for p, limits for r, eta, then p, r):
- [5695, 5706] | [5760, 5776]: -0.2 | 5.16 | 5.36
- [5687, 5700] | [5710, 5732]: 0.2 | 5.35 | 5.18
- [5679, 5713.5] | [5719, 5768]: -0.1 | 5.21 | 5.34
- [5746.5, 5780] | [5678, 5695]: 0.0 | 5.26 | 5.27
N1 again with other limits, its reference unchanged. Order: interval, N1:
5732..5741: 5733.93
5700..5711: 5706.27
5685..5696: 5693.14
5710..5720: 5712.84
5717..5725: 5722.06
